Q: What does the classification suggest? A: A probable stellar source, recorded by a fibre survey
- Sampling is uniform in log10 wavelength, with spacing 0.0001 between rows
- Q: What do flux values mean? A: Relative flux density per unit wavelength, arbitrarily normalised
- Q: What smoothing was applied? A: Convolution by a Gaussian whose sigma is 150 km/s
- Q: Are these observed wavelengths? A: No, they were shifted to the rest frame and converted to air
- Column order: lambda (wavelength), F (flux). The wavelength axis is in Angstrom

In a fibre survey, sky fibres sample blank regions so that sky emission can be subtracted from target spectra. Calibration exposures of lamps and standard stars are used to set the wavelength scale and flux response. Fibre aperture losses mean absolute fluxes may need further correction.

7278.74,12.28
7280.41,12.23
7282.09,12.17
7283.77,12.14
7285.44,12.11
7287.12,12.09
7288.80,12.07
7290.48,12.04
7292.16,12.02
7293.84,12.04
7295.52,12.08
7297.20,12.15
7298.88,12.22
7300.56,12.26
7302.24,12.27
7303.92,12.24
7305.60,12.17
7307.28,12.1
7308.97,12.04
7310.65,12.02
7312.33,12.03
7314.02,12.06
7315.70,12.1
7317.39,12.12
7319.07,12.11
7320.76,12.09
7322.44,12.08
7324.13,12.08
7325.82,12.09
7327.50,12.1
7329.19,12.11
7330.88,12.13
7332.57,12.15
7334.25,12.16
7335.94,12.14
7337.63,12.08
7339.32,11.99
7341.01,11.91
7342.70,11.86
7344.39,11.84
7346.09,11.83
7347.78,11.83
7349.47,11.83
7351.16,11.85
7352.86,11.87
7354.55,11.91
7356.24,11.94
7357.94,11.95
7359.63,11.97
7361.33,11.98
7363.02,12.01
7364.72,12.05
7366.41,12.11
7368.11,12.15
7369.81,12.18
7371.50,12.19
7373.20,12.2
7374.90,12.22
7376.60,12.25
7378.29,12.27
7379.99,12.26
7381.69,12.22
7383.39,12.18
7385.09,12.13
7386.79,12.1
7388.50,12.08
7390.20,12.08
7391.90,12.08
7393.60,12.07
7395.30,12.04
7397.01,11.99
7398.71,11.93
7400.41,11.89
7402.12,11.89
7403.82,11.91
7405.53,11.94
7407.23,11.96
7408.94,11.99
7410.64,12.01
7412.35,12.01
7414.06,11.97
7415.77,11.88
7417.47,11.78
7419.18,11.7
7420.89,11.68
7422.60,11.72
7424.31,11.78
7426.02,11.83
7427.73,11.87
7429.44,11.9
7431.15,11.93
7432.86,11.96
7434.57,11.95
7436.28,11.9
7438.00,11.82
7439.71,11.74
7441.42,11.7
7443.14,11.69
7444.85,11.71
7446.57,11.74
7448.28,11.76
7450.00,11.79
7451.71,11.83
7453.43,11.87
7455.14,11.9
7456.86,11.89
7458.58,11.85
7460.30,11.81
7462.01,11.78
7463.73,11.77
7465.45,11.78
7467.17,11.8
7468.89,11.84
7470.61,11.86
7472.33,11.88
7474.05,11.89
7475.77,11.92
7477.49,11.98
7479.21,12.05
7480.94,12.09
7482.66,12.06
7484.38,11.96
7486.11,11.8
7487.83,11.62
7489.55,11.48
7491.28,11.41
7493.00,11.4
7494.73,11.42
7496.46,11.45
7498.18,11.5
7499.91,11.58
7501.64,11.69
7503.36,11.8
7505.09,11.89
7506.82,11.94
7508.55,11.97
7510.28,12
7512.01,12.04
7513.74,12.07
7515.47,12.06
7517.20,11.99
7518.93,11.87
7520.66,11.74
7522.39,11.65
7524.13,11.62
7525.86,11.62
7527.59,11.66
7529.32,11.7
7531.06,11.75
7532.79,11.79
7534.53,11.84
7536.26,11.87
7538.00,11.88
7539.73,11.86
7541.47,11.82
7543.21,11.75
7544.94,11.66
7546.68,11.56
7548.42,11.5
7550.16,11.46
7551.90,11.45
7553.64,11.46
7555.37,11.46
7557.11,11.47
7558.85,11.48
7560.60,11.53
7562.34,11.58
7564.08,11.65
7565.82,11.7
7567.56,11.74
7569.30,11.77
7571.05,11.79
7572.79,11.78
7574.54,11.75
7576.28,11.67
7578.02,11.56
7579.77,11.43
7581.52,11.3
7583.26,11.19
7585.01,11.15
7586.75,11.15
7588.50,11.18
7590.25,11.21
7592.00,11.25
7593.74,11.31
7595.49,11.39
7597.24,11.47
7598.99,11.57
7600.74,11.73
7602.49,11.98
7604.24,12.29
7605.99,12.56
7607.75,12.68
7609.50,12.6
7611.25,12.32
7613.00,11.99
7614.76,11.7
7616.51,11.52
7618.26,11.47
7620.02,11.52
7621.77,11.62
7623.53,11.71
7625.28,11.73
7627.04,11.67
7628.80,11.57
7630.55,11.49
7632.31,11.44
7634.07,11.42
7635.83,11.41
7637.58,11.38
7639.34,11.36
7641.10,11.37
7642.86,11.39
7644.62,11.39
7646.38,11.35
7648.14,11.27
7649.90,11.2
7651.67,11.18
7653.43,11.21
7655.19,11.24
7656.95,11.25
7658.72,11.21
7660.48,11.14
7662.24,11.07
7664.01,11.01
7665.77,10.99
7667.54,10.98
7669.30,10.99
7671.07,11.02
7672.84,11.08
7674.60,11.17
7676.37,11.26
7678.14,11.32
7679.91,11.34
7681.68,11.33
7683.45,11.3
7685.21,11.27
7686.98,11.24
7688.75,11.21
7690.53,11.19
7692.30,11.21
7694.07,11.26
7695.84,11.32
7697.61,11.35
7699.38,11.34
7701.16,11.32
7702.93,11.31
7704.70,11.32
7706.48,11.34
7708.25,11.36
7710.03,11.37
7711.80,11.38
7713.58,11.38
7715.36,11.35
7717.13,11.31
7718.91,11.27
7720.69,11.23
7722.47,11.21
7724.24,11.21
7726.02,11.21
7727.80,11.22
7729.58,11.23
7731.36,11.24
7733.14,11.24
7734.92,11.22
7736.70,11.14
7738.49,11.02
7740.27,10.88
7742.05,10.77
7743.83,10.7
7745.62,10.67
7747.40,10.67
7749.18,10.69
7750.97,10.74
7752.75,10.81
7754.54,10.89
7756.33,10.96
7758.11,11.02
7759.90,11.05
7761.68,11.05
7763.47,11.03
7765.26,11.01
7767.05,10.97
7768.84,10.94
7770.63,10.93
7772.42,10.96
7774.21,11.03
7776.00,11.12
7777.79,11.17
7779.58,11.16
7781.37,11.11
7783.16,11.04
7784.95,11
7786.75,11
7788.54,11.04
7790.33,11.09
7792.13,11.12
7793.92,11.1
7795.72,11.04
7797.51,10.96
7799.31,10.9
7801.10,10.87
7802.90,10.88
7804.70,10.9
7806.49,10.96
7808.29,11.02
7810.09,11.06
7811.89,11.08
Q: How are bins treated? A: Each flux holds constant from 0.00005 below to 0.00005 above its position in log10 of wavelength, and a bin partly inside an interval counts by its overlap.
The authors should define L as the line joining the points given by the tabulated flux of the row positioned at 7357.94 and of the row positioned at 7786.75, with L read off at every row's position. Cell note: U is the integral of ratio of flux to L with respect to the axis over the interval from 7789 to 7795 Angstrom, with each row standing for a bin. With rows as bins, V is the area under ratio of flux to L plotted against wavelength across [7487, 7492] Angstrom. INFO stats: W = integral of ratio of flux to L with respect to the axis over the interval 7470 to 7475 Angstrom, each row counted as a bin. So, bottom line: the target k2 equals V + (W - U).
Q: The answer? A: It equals 3.96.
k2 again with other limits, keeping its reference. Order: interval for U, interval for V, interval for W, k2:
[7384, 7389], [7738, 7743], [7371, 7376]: 4.94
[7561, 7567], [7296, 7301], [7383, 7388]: 4.06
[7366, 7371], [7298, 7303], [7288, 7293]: 4.95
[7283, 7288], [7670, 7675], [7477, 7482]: 5.07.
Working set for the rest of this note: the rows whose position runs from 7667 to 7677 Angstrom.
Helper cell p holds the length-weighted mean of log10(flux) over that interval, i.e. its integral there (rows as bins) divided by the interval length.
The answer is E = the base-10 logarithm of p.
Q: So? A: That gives 0.019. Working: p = 1.045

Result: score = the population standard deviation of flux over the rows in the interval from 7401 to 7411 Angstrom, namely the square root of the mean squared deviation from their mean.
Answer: 0.042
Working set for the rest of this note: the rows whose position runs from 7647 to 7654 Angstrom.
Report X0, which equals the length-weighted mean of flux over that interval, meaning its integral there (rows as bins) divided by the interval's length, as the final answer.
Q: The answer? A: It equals 11.21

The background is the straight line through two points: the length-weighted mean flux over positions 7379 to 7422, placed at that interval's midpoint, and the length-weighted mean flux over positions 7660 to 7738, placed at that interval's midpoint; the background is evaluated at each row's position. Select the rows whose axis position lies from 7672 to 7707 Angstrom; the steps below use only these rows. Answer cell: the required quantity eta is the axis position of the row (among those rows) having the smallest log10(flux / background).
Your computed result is 7672.84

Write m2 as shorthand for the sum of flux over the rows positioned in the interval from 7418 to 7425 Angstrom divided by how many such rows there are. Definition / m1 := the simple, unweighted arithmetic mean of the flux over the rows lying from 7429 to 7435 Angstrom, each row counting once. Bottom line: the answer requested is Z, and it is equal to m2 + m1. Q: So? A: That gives 23.7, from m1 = 11.9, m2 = 11.7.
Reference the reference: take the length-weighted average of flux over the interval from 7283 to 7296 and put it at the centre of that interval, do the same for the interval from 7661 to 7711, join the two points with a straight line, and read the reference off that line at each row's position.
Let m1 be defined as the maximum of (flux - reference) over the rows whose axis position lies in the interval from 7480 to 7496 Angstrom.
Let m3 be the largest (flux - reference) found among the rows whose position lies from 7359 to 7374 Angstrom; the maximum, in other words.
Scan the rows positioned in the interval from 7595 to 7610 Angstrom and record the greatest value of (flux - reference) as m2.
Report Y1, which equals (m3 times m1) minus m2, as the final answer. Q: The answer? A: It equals -1.16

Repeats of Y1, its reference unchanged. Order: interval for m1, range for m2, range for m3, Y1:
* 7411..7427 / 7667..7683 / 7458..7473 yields -0.06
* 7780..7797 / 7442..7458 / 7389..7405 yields -0.15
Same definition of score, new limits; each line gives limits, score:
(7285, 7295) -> 0.031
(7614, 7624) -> 0.093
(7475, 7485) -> 0.061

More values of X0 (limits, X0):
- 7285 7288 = 12.08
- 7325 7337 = 12.13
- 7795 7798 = 11.02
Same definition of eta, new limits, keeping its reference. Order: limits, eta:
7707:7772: 7745.62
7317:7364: 7346.09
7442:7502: 7493.00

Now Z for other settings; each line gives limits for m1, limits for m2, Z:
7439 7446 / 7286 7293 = 23.8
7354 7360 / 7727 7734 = 23.2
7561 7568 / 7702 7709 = 23.0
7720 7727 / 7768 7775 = 22.2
